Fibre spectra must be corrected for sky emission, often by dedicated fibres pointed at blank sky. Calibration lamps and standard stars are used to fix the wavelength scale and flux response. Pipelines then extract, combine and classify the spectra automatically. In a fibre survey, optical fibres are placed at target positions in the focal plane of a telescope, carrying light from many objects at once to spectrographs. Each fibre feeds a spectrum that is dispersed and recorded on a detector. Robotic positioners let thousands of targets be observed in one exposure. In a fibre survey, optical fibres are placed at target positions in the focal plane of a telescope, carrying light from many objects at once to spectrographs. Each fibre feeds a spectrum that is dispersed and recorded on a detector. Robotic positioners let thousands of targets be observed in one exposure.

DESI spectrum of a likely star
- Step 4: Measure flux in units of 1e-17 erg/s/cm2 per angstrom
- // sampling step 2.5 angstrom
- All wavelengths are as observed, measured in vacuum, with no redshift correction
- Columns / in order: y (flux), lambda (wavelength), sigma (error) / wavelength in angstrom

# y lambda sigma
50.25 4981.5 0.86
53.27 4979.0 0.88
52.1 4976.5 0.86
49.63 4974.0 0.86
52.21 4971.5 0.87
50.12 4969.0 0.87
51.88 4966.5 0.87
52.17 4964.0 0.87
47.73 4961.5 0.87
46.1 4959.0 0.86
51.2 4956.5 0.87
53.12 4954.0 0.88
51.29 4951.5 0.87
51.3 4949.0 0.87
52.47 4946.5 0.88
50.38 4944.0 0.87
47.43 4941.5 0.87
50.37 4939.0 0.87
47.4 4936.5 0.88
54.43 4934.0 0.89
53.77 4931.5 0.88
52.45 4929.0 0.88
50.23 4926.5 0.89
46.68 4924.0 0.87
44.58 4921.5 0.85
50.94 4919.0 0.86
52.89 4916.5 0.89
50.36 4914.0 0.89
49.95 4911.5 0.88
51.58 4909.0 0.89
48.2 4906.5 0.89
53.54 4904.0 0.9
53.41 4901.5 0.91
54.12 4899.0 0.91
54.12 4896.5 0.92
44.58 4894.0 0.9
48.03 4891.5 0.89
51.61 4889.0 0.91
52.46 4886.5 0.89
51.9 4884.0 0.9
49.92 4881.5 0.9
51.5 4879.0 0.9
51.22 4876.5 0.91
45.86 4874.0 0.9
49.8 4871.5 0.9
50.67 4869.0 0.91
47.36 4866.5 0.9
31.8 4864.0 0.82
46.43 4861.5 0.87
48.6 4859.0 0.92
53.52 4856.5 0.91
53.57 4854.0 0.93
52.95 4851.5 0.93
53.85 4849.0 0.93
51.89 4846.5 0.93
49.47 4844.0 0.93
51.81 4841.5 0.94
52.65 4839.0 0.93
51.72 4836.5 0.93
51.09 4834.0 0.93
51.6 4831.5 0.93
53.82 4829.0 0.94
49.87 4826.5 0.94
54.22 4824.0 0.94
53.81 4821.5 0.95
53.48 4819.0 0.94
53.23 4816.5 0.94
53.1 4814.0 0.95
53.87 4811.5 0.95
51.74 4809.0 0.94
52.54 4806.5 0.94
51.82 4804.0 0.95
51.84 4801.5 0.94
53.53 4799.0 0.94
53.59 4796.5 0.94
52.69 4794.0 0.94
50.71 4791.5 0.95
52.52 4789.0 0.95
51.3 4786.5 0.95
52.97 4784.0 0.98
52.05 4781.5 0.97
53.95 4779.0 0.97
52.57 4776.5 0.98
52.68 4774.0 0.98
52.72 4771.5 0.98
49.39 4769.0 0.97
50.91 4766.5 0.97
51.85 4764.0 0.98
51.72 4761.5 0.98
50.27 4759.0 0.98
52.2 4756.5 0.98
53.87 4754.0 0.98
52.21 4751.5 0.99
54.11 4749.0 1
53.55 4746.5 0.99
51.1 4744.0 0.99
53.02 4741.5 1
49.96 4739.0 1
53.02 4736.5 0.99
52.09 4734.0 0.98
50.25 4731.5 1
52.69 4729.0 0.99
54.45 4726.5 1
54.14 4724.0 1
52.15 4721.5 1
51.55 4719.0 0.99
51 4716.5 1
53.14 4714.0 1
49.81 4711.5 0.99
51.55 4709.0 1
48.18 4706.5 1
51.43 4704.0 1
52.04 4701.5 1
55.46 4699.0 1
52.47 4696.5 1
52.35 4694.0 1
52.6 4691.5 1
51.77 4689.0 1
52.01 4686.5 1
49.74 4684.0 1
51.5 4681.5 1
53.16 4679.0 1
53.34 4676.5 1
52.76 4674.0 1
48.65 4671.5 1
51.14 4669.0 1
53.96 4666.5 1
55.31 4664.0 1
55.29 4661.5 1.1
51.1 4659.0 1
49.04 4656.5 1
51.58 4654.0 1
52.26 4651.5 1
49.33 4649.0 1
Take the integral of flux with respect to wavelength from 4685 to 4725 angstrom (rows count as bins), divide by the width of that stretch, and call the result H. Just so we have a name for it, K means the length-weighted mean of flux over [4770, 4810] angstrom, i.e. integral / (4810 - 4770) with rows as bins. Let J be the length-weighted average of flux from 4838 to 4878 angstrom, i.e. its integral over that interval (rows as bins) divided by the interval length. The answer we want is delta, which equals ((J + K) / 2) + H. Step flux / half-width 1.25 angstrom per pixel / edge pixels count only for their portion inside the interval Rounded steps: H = 52.0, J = 49.5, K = 52.4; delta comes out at 103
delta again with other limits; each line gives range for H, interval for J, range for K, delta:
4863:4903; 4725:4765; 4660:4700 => 102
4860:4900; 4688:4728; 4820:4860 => 101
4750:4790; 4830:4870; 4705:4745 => 103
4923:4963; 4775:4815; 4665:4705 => 103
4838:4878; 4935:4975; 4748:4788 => 101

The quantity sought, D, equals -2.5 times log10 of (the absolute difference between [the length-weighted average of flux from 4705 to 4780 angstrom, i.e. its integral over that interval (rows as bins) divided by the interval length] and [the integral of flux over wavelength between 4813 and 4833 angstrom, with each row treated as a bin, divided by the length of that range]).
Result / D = 0.1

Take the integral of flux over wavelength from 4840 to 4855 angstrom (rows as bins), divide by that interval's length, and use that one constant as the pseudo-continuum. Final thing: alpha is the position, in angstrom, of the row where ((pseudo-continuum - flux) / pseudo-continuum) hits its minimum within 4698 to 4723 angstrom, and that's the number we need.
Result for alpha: 4699.0 angstrom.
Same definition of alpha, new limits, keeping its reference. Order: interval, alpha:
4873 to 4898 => 4896.5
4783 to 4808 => 4796.5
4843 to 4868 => 4849.0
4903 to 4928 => 4904.0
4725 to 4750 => 4726.5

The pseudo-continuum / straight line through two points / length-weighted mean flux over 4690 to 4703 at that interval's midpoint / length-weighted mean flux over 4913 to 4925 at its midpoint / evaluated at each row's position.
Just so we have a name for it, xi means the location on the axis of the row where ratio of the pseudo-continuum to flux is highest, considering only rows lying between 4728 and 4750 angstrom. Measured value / 4739.0 angstrom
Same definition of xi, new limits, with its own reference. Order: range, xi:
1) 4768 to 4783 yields 4769.0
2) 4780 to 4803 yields 4791.5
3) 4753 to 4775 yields 4769.0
